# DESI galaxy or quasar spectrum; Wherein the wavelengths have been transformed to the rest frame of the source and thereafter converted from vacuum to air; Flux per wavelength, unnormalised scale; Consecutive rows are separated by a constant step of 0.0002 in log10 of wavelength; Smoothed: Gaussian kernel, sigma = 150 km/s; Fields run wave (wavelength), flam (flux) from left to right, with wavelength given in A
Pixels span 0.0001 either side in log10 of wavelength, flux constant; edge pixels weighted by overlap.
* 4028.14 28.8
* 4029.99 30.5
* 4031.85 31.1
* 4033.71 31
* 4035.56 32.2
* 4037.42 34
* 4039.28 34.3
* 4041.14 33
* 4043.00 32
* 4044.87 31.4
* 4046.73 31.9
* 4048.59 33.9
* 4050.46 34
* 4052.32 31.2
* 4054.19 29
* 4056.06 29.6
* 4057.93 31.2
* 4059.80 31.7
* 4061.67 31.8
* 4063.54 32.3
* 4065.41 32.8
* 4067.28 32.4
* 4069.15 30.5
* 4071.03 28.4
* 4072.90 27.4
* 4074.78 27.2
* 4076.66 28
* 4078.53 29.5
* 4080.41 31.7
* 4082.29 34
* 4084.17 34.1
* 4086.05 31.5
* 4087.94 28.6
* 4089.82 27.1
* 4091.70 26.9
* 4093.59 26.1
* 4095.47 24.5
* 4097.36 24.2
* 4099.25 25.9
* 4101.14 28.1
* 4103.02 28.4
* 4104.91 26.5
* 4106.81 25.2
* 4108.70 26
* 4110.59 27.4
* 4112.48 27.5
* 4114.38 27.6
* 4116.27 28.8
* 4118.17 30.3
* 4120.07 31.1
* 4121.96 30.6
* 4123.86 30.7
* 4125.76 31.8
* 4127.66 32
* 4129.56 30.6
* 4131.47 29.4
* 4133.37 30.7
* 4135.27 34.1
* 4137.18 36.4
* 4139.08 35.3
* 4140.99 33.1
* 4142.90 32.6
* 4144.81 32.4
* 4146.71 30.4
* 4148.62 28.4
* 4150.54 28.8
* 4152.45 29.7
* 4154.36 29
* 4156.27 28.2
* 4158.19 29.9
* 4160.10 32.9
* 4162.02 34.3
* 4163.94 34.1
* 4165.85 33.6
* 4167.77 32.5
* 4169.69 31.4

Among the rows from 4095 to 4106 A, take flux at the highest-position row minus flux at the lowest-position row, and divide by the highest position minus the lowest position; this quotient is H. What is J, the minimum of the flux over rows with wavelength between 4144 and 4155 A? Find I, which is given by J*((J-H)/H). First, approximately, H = 0.21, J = 28.4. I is 3779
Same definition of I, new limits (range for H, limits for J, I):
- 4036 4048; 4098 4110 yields -2841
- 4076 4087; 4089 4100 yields 1547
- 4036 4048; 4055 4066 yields -3914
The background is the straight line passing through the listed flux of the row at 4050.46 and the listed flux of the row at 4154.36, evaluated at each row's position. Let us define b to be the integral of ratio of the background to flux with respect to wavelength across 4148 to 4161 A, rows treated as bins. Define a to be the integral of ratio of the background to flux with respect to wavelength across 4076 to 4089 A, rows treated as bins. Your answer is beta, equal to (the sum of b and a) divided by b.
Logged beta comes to 2.07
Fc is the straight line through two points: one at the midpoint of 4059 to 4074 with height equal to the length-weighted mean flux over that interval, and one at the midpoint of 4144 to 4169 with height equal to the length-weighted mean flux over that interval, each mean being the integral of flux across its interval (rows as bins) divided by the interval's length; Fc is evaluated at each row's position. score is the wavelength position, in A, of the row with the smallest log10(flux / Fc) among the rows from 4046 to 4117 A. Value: 4097.36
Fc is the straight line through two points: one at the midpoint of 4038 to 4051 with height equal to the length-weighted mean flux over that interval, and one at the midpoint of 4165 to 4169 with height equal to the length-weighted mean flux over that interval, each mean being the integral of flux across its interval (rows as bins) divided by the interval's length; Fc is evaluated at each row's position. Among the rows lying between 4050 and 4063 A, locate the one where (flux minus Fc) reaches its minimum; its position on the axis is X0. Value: 4054.19 A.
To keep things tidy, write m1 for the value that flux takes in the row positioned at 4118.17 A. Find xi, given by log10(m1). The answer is 1.48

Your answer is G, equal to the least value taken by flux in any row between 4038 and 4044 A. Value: 32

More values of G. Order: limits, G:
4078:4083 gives 29.5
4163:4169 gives 32.5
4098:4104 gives 25.9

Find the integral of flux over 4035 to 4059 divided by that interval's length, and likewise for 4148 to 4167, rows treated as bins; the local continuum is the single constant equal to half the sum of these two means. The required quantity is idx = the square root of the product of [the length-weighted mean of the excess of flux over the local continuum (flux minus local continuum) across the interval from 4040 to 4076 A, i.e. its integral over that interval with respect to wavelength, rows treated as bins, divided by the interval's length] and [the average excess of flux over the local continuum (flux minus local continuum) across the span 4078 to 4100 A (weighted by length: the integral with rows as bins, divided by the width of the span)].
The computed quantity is 1.07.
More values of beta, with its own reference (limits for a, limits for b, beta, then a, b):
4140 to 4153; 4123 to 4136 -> 1.99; 12.4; 12.6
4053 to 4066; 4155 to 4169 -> 2.12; 14.0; 12.5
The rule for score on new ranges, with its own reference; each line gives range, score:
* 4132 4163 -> 4156.27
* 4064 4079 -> 4074.78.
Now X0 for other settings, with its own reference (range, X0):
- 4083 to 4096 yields 4095.47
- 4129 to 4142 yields 4131.47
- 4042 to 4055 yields 4054.19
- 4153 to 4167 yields 4156.27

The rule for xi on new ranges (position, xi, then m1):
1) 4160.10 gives 1.52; 32.9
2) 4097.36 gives 1.38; 24.2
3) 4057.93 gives 1.49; 31.2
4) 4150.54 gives 1.46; 28.8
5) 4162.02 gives 1.54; 34.3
